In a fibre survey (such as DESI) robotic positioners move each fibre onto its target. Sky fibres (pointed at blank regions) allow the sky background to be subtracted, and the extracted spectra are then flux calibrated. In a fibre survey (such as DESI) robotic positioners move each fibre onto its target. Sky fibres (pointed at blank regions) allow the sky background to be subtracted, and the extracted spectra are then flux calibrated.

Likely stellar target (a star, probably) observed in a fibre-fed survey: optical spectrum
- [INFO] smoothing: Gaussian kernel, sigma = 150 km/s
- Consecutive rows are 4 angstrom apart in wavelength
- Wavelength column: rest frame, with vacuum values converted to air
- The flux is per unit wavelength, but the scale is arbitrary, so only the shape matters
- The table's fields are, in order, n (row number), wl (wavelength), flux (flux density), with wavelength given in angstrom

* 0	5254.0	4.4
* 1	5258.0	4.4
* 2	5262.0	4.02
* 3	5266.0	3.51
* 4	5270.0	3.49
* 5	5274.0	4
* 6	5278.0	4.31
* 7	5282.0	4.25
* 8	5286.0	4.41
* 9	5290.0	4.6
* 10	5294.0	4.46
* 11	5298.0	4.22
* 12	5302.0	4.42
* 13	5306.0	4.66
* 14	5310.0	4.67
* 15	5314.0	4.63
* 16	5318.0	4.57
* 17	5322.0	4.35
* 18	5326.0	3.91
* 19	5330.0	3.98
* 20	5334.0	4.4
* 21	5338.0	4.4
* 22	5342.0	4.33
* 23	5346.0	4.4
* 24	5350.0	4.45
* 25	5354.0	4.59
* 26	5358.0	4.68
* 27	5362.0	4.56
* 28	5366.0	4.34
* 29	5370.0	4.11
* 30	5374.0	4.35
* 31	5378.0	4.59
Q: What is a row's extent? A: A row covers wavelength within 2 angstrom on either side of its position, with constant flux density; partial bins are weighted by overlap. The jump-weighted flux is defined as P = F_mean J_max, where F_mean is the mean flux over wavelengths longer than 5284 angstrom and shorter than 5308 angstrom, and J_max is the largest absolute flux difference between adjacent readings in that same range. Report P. 1.1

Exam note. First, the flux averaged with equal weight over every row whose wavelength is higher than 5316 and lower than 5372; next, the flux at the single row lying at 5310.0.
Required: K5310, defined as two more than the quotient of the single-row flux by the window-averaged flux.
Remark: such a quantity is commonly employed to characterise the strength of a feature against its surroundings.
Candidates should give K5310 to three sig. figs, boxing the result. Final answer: 3.07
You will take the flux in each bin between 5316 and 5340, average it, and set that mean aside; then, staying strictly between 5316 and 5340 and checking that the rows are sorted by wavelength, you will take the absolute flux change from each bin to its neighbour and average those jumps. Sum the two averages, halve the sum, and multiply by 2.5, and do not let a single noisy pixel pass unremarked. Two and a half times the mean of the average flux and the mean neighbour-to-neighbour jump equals 5.62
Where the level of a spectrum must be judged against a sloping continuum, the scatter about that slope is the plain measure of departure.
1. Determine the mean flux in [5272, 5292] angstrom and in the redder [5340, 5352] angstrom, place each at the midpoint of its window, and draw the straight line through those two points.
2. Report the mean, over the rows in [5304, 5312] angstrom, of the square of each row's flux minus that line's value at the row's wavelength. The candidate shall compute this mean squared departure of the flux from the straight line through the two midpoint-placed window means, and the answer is 0.102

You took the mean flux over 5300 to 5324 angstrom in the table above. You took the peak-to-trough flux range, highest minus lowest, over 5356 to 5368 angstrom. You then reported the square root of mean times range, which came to 1.24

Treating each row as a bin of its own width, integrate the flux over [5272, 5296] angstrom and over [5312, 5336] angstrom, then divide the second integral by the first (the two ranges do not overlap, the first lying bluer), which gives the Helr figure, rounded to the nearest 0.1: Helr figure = 1.0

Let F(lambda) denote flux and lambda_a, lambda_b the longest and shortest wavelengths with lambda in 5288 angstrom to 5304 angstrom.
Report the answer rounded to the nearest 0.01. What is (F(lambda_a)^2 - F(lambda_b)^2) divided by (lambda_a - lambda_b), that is -0.14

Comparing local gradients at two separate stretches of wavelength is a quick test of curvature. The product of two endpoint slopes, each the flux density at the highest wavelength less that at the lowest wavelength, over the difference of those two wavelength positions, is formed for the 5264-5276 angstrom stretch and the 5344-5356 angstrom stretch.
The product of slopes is 0.0015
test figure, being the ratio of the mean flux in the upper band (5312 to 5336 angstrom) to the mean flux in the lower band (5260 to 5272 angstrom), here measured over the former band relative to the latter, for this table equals 1.17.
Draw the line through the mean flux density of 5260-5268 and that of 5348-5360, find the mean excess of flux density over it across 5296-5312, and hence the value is 0.37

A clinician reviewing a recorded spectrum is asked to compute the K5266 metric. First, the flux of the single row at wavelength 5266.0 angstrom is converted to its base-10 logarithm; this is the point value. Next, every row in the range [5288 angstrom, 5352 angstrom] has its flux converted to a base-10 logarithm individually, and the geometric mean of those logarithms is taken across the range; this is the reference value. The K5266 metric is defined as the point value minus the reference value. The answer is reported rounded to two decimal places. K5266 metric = -0.10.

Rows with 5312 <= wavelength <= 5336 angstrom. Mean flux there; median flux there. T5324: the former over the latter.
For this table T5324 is 0.984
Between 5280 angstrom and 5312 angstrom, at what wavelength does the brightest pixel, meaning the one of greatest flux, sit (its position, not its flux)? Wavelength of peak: 5310.0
